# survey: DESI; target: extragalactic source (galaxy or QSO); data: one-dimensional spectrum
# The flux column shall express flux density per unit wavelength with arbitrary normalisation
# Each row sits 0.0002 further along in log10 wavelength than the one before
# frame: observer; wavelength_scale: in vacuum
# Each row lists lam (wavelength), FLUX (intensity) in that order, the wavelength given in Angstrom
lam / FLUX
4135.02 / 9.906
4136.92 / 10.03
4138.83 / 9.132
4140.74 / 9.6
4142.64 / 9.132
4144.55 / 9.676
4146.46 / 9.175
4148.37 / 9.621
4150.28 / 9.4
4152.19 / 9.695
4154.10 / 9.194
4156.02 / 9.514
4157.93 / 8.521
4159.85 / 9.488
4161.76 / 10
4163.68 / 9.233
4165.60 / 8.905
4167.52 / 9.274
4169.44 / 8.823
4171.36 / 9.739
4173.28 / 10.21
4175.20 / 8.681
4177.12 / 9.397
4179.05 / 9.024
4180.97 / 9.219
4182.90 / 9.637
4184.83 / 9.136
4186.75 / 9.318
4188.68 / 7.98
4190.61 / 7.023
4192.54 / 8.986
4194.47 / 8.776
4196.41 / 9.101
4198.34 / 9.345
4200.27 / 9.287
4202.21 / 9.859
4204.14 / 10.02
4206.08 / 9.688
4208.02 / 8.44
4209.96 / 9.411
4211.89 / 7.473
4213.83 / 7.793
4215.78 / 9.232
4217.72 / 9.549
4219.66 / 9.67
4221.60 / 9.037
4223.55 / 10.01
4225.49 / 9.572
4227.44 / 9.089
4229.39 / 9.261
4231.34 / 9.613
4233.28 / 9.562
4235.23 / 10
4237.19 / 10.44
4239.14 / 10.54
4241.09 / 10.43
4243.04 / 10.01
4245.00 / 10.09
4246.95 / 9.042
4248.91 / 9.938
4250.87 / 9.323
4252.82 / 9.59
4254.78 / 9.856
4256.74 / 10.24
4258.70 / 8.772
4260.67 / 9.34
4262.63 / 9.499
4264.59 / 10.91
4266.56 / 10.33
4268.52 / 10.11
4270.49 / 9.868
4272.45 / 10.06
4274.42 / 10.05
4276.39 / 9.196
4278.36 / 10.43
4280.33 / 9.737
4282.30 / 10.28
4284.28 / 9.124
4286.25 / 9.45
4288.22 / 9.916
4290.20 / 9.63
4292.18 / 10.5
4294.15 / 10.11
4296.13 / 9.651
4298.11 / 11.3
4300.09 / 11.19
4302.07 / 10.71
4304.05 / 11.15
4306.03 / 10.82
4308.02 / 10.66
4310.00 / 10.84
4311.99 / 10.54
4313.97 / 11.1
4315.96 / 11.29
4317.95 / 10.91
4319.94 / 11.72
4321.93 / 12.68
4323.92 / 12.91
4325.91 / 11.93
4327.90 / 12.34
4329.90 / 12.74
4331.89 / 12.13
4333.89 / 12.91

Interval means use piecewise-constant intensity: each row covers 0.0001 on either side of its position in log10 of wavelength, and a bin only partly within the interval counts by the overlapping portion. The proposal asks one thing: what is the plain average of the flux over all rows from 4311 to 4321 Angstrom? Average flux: 11.1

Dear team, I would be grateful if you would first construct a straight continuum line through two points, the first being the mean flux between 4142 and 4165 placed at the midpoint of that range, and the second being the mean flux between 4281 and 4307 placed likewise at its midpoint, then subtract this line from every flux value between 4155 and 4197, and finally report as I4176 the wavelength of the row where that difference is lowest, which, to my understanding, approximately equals 4190.61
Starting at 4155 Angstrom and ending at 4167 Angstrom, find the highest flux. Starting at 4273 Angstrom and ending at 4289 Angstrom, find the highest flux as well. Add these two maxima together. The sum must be 20.4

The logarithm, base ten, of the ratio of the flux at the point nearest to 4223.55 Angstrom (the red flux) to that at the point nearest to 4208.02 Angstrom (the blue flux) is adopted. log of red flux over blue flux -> 0.07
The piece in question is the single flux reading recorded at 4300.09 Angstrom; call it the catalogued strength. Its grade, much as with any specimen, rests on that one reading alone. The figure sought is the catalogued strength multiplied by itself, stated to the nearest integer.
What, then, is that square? 125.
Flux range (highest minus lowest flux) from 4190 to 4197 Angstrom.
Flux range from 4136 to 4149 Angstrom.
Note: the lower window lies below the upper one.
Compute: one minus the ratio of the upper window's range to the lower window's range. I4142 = -1.3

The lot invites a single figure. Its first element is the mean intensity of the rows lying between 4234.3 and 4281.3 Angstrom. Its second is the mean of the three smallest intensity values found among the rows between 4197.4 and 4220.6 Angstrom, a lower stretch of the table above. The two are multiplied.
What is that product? 78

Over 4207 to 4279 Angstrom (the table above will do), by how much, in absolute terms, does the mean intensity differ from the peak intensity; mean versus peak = 1.3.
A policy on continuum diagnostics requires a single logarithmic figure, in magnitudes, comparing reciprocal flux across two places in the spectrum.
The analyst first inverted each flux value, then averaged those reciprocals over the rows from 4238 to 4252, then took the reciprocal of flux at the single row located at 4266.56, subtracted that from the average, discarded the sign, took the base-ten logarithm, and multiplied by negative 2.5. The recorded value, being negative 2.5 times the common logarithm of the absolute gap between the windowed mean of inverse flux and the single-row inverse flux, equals 5.9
